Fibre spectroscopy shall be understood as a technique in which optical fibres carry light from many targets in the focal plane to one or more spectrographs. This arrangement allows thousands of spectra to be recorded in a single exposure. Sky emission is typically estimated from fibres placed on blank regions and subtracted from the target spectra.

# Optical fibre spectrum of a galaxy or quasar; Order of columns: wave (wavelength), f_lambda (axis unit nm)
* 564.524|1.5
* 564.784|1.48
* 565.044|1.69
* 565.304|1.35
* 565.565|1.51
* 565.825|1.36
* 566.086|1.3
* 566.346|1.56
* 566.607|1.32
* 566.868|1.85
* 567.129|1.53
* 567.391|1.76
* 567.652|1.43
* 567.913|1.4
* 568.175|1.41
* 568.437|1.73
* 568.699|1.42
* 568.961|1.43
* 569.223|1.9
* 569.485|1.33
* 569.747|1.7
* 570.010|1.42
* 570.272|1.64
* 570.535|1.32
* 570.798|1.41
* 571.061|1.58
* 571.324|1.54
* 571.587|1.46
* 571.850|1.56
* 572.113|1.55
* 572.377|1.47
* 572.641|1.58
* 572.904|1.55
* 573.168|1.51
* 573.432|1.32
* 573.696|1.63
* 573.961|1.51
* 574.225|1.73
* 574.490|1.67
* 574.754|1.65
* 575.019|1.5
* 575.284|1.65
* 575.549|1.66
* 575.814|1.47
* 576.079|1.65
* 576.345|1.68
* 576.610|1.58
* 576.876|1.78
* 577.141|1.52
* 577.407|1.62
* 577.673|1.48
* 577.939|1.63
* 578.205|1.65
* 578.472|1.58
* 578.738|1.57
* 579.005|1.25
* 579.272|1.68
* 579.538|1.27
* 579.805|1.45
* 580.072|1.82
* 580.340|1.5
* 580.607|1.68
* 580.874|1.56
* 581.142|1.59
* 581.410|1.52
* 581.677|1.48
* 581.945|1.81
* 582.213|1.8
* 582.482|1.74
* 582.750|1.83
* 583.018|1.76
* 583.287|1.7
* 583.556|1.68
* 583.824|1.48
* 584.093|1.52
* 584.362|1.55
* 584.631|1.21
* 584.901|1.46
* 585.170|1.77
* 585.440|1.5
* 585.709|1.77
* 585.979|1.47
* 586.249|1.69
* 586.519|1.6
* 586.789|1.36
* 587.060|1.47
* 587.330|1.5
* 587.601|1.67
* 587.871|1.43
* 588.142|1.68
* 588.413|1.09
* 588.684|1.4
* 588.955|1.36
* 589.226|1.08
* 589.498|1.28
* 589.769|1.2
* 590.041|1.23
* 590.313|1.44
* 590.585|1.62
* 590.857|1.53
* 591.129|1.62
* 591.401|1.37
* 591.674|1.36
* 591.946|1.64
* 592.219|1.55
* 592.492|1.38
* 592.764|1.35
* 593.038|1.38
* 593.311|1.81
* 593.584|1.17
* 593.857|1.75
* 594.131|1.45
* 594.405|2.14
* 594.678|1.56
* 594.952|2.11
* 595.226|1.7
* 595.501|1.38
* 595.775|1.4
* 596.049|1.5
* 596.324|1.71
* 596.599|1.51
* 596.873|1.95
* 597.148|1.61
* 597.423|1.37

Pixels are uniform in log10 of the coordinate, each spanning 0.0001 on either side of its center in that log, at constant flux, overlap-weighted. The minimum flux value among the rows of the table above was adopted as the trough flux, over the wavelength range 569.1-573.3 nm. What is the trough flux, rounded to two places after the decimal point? 1.32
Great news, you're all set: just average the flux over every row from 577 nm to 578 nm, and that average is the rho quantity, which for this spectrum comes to 1.56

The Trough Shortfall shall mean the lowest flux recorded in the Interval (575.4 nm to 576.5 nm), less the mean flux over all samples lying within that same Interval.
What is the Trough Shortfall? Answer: -0.145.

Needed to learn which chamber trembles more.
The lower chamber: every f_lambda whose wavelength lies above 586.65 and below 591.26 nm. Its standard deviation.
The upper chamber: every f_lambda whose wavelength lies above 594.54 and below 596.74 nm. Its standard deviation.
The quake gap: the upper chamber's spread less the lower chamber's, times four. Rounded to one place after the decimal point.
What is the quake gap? 0.2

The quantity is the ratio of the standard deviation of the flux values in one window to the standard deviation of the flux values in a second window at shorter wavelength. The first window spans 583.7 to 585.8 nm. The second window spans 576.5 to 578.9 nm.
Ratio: 2.1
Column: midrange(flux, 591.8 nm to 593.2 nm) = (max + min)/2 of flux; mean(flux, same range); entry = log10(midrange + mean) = 0.471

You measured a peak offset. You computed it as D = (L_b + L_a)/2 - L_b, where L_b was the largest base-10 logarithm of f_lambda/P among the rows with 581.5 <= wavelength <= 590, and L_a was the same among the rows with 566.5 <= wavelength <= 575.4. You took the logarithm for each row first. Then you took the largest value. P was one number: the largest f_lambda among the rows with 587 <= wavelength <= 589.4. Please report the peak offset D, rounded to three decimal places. 0.008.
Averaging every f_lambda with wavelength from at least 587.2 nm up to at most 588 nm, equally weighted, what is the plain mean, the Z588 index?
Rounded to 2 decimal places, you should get 1.53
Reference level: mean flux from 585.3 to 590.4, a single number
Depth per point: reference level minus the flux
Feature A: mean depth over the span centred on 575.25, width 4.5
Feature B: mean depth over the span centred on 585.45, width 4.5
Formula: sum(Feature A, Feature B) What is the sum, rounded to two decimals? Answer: -0.28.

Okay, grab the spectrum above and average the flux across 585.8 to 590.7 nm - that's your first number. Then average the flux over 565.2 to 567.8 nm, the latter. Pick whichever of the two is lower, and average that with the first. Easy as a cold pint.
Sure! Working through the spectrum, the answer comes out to 1.42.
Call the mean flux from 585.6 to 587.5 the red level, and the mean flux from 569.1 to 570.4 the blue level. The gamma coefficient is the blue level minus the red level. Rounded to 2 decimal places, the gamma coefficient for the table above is 0.05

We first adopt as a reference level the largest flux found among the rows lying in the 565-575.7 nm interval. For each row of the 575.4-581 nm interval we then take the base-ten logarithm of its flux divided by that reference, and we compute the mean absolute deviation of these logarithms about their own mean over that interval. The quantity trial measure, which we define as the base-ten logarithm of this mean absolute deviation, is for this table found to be -1.52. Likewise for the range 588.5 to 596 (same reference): -1.26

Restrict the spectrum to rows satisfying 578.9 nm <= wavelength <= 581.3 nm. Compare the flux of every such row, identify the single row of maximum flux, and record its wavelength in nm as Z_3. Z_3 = 580.072 nm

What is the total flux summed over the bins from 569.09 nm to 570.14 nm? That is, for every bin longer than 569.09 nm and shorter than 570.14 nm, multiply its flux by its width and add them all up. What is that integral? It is 1.7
